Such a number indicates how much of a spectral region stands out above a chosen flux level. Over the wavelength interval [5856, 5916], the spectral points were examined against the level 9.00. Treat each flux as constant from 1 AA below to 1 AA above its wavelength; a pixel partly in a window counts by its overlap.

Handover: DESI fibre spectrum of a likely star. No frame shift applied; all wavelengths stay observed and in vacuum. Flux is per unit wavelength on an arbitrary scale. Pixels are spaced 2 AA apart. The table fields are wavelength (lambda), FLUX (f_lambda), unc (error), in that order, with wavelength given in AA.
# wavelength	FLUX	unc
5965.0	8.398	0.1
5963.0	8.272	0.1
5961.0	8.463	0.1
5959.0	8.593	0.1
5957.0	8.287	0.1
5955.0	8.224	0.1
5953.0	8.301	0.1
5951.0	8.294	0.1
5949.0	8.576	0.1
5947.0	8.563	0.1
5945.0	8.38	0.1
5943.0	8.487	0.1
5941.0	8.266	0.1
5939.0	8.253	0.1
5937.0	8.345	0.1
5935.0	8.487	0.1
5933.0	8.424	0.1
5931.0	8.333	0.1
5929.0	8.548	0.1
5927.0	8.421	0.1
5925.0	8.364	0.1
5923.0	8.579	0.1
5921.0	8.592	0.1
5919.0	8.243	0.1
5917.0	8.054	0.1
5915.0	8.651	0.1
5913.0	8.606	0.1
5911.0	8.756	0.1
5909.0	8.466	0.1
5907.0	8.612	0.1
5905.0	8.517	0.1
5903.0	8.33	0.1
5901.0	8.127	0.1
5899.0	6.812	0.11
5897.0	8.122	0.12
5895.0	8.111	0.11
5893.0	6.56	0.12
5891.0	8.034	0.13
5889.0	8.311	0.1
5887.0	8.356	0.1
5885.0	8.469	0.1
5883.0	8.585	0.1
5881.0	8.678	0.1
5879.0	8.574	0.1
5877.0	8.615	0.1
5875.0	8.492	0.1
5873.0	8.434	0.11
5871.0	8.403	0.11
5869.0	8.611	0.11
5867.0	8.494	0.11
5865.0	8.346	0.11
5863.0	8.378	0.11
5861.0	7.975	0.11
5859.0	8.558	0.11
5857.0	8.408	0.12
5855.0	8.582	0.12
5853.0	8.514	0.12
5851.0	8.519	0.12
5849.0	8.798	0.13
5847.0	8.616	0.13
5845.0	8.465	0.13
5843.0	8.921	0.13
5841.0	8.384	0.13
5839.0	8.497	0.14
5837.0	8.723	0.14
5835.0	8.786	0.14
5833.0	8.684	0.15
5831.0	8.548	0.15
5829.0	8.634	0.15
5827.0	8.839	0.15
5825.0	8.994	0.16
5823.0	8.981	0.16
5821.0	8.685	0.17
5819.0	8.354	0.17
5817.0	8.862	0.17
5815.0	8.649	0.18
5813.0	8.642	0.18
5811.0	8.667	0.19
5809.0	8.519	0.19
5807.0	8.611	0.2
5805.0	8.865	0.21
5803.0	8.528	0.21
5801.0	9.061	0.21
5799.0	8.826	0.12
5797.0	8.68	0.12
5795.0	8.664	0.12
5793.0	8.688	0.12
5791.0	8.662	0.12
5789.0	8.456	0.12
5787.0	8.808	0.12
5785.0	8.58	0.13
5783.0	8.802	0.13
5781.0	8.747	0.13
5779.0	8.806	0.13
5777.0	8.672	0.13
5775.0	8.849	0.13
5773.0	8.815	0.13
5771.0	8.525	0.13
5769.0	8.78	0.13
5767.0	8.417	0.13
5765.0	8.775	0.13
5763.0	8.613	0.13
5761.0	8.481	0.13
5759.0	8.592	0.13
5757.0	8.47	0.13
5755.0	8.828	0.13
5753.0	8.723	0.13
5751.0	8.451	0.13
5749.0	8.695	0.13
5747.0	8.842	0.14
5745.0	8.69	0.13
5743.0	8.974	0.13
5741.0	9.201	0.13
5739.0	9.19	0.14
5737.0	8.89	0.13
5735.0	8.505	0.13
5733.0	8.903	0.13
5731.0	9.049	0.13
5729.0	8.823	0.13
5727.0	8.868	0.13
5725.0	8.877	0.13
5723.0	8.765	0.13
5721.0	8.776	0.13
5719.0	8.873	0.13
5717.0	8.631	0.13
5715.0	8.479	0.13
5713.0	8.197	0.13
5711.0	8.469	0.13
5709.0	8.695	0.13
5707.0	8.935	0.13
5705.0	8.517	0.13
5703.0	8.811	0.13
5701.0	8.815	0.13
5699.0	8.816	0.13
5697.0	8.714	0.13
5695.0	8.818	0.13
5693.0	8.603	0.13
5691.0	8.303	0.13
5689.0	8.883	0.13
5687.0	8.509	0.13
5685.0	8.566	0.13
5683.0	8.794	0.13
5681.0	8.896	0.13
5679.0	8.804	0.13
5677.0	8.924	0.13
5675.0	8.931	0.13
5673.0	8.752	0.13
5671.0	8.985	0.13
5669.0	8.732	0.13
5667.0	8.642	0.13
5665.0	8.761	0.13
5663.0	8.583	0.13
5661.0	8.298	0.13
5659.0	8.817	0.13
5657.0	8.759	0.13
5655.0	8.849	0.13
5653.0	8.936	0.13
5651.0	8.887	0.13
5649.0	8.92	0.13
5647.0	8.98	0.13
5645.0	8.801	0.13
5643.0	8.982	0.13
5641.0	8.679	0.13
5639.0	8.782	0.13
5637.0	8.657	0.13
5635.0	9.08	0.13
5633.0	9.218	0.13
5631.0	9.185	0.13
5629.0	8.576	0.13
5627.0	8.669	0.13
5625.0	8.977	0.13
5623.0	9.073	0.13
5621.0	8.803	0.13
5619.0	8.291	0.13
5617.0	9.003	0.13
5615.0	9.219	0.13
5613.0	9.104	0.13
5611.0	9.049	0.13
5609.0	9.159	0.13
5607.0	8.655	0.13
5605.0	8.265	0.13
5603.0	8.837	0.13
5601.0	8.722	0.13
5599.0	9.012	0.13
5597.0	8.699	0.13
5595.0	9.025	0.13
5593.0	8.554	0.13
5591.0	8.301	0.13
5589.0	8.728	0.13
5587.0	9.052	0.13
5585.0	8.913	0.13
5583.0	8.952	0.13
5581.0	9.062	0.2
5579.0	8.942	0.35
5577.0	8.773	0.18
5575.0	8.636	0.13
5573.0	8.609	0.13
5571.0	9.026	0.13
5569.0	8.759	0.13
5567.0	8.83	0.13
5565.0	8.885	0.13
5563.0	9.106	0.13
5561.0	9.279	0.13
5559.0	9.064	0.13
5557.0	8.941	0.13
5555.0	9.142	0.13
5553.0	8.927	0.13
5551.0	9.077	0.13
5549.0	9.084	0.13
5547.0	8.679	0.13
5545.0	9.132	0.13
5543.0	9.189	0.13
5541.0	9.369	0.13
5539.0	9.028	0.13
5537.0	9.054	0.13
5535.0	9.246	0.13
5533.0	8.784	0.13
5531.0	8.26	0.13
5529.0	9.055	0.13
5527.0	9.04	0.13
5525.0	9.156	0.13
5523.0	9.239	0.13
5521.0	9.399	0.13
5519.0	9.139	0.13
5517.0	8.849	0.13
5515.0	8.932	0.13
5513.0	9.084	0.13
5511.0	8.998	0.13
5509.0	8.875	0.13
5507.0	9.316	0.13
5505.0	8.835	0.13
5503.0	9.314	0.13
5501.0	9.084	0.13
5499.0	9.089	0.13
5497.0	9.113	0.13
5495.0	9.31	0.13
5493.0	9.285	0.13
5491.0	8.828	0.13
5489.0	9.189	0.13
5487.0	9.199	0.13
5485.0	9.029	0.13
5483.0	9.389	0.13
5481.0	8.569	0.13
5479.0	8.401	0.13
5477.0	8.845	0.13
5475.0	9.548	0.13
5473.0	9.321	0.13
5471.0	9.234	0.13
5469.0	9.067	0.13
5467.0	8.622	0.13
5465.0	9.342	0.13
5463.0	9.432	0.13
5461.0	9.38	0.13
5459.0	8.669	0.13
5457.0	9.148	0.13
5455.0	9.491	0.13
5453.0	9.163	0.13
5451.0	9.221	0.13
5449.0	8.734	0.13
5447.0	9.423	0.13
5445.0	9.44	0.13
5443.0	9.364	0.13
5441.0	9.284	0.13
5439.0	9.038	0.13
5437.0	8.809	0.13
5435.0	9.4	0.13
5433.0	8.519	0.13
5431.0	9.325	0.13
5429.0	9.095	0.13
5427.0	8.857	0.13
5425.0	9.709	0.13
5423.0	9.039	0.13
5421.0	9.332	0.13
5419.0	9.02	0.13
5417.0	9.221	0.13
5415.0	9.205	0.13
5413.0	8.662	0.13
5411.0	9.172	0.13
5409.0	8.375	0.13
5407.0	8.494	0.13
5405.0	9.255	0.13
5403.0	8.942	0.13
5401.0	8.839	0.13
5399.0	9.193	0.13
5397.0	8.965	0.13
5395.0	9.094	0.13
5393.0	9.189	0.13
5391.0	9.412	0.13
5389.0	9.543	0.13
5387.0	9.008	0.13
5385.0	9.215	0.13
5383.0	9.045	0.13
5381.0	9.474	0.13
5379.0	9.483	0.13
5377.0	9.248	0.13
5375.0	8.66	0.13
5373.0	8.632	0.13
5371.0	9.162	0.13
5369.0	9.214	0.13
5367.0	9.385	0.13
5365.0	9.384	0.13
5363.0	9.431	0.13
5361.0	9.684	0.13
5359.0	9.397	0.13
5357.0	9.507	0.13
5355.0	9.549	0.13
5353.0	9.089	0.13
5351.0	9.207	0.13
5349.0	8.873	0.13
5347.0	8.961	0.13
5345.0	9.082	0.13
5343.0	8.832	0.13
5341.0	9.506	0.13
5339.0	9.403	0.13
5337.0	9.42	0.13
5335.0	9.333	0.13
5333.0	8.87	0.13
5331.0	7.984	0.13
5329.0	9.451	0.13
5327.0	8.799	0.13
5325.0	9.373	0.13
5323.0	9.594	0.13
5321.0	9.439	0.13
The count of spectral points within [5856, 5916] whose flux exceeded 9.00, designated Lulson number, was 0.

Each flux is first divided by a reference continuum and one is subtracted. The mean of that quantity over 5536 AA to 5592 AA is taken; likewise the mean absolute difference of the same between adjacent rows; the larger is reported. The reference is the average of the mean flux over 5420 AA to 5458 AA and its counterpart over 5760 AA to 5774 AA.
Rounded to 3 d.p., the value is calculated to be 0.021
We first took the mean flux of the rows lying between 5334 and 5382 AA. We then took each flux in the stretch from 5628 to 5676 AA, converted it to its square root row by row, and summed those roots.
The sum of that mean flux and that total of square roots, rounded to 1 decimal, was 80.5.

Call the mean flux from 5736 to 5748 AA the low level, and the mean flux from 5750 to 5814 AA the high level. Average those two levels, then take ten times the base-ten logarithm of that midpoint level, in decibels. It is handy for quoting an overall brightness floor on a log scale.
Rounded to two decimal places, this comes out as 9.45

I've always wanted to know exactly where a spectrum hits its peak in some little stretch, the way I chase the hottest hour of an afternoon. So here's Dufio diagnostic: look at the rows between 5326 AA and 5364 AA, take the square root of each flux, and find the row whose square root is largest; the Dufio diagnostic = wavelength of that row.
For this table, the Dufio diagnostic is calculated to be 5361.0 AA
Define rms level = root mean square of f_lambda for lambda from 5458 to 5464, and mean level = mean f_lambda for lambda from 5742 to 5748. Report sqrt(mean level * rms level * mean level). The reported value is 26.8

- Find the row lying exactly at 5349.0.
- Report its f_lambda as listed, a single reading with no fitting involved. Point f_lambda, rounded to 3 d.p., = 8.873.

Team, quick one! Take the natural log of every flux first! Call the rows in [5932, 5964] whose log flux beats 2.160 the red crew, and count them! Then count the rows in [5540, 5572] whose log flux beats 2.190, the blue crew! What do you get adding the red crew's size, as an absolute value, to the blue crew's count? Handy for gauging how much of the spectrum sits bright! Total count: 11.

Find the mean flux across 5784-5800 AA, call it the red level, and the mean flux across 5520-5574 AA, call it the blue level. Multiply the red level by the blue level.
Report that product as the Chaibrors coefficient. 78.1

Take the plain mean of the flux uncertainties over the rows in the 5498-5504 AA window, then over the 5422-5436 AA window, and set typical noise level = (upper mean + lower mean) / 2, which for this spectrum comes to 0.130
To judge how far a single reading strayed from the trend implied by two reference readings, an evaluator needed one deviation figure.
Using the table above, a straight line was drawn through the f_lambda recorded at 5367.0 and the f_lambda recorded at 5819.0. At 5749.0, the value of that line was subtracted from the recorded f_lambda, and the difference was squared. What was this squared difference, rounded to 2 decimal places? 0.03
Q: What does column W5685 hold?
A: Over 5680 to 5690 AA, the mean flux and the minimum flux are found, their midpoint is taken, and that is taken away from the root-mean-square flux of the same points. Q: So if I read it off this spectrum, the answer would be 0.112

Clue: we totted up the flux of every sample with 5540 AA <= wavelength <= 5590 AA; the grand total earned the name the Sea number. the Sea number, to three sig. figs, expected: 224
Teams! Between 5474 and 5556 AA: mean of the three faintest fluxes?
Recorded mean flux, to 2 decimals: 8.41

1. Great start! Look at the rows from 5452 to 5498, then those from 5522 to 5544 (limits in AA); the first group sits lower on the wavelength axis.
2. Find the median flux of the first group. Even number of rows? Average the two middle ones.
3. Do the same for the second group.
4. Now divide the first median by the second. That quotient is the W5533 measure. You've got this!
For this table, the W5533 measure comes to 1.01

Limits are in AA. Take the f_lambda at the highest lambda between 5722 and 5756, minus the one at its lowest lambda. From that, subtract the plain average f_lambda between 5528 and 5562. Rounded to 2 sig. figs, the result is -9.0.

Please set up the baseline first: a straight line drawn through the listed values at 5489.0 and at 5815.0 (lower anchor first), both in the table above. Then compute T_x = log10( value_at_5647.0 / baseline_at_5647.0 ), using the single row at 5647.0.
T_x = 0.0026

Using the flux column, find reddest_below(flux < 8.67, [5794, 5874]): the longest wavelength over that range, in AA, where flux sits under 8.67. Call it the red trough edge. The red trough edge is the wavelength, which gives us 5873.0 AA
